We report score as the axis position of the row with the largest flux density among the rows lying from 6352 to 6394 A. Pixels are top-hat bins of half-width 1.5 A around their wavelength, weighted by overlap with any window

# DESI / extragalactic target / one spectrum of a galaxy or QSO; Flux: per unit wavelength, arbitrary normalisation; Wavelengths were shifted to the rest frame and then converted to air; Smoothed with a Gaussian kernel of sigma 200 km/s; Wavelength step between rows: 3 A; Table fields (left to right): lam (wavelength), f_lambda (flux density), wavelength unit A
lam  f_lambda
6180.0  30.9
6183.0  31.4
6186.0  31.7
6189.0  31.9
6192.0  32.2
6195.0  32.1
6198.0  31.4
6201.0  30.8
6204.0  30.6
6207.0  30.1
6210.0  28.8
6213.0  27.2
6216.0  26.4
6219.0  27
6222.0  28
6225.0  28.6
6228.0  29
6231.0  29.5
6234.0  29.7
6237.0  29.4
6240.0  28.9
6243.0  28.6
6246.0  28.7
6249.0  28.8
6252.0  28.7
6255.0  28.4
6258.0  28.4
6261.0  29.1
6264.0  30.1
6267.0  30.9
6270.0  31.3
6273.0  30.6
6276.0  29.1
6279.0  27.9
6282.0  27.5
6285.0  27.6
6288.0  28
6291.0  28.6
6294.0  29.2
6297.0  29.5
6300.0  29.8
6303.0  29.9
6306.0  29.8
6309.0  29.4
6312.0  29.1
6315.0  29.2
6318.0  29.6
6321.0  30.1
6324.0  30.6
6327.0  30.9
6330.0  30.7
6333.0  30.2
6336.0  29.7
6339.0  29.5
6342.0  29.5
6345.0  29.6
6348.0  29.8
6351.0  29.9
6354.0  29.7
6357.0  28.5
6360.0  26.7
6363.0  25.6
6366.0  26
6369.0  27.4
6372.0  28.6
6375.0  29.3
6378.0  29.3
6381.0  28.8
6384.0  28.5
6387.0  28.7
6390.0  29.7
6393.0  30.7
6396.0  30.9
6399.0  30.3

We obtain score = 6393.0 A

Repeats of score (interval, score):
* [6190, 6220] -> 6192.0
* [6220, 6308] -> 6270.0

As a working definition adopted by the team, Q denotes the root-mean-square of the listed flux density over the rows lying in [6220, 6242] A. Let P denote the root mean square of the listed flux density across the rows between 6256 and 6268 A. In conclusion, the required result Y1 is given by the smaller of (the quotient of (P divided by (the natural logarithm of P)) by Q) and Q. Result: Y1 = 0.301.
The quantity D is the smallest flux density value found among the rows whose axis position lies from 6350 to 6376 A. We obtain 25.6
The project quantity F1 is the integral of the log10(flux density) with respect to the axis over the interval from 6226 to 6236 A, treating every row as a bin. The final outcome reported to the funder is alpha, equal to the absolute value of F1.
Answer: 15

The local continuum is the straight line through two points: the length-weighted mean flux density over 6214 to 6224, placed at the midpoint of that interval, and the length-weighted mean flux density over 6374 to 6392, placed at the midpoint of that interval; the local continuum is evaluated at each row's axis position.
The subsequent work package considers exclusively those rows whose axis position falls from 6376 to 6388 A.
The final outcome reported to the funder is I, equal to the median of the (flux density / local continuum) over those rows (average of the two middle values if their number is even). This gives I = 0.99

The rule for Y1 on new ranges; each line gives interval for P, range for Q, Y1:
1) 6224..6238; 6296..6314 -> 0.293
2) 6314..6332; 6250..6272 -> 0.300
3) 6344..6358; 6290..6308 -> 0.296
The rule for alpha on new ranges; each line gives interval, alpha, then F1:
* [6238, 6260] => 32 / 32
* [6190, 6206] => 24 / 24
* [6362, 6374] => 17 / 17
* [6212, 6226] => 20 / 20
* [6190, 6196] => 9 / 9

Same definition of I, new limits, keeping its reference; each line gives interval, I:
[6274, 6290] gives 1.00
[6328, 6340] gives 1.05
